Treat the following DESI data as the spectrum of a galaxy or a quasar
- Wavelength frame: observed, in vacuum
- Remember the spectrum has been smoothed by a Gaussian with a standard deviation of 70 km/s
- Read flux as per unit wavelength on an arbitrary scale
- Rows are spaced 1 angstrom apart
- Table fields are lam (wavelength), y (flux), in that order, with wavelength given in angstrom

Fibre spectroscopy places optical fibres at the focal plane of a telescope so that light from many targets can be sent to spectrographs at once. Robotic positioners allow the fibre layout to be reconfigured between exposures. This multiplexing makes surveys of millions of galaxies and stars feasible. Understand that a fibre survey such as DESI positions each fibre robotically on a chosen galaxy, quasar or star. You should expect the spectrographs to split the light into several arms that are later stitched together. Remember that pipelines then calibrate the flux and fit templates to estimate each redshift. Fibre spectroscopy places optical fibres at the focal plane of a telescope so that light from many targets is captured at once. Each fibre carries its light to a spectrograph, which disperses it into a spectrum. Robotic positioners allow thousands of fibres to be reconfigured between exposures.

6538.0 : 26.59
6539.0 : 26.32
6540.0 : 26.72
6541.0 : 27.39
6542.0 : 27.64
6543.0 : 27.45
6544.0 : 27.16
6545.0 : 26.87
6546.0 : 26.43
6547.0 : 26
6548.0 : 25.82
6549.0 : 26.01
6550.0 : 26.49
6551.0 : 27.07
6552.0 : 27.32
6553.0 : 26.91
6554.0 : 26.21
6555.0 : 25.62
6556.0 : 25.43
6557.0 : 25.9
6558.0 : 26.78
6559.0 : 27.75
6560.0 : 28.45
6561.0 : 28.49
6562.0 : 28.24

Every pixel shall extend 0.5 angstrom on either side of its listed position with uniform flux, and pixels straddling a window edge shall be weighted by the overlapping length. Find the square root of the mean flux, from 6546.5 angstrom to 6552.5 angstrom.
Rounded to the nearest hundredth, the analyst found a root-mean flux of 5.14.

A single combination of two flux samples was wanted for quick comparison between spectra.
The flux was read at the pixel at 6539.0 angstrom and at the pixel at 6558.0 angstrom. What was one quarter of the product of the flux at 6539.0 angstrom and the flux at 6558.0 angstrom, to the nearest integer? 176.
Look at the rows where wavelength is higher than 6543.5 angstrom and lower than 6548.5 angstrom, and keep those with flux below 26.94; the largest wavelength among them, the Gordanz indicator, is 6548.0 angstrom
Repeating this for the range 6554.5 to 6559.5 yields 6558.0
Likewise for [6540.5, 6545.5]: 6545.0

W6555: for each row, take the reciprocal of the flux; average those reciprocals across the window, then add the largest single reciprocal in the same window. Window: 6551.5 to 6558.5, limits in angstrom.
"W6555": 0.0774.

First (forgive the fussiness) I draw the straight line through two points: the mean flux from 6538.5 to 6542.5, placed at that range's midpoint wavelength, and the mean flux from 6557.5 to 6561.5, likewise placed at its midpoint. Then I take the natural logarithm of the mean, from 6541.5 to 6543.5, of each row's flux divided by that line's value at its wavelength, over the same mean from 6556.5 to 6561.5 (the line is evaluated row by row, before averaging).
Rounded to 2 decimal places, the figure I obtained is 0.03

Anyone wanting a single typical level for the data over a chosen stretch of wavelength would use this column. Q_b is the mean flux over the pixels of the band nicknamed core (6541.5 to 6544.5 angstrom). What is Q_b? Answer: 27.42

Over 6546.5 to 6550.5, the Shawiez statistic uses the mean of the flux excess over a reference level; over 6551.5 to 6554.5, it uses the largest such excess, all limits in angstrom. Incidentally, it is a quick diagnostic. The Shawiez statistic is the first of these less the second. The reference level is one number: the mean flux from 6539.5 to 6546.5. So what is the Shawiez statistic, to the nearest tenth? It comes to -1.2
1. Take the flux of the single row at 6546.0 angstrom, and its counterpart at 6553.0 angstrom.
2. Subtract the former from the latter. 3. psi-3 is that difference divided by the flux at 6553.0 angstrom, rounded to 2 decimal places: 0.02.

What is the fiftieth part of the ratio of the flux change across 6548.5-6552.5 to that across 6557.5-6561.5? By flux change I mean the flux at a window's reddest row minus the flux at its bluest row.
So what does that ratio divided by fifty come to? 0.015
